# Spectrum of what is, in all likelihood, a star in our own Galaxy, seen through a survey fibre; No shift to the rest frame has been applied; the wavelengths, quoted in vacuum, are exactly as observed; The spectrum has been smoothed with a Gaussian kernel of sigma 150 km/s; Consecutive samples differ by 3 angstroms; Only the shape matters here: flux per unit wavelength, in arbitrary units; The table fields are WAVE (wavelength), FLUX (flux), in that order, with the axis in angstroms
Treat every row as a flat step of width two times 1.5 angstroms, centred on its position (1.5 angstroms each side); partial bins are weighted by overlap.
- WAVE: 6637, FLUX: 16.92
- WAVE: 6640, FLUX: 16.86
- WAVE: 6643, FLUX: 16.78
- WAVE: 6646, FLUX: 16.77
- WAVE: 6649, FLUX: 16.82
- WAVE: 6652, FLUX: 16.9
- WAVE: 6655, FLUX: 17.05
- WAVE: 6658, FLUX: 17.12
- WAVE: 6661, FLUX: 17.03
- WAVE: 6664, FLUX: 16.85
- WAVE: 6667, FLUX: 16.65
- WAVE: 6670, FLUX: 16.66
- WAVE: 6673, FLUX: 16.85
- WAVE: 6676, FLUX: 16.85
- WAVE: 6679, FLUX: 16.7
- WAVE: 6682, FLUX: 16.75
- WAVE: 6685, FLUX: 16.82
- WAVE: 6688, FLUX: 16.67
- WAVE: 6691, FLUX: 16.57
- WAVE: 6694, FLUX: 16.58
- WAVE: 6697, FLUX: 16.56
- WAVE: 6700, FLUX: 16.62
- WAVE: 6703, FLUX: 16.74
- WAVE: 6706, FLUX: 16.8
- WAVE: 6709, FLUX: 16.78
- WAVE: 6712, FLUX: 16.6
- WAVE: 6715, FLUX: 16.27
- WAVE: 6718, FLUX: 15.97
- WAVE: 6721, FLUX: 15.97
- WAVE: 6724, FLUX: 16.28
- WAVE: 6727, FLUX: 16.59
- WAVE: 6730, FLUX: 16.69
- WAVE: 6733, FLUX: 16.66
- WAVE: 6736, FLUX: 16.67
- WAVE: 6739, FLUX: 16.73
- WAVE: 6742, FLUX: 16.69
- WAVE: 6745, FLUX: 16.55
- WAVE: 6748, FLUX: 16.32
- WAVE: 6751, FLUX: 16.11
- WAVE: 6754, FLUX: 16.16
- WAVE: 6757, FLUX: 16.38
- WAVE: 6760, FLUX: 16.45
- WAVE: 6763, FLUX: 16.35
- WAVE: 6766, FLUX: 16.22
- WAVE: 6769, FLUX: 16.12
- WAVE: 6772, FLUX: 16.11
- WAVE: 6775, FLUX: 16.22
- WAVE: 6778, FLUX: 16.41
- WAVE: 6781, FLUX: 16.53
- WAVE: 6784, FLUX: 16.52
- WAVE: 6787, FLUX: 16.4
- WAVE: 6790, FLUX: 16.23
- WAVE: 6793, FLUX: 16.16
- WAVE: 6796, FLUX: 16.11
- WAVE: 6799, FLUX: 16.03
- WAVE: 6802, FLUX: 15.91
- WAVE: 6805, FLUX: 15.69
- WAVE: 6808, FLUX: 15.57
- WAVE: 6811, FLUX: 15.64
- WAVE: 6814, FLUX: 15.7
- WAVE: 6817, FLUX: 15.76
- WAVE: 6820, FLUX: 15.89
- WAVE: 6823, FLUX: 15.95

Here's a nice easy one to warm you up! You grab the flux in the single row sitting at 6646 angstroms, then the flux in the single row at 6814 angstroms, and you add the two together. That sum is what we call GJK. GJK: 32.5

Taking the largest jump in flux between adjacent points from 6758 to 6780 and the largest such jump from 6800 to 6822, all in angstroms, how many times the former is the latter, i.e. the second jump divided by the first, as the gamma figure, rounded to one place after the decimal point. 1.2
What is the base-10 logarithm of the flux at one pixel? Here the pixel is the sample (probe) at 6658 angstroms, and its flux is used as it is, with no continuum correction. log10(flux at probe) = 1.23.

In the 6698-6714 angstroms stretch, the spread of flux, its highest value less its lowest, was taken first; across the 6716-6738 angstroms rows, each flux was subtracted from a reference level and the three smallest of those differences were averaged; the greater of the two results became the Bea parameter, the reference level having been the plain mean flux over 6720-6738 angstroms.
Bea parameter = 0.20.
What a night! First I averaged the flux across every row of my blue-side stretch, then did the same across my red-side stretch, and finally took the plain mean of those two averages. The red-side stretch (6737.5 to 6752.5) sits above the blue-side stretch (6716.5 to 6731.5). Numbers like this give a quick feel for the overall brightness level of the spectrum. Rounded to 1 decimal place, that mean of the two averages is 16.4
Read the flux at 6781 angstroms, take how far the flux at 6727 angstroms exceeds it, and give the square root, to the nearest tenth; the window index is 0.2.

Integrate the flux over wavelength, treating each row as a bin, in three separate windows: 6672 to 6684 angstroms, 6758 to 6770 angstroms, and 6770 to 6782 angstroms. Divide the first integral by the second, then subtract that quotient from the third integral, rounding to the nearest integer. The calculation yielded 195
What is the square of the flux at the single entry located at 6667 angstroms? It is 277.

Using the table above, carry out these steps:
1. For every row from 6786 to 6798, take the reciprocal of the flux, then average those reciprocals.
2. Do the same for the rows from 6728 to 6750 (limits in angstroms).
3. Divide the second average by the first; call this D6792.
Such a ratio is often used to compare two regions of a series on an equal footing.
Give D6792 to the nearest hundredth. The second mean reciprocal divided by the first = 0.98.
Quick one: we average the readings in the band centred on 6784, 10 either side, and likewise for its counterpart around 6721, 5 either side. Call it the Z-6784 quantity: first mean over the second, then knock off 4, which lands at -2.98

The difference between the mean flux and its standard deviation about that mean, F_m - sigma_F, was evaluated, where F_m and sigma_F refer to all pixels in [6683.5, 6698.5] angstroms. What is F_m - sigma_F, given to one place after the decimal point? 16.5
